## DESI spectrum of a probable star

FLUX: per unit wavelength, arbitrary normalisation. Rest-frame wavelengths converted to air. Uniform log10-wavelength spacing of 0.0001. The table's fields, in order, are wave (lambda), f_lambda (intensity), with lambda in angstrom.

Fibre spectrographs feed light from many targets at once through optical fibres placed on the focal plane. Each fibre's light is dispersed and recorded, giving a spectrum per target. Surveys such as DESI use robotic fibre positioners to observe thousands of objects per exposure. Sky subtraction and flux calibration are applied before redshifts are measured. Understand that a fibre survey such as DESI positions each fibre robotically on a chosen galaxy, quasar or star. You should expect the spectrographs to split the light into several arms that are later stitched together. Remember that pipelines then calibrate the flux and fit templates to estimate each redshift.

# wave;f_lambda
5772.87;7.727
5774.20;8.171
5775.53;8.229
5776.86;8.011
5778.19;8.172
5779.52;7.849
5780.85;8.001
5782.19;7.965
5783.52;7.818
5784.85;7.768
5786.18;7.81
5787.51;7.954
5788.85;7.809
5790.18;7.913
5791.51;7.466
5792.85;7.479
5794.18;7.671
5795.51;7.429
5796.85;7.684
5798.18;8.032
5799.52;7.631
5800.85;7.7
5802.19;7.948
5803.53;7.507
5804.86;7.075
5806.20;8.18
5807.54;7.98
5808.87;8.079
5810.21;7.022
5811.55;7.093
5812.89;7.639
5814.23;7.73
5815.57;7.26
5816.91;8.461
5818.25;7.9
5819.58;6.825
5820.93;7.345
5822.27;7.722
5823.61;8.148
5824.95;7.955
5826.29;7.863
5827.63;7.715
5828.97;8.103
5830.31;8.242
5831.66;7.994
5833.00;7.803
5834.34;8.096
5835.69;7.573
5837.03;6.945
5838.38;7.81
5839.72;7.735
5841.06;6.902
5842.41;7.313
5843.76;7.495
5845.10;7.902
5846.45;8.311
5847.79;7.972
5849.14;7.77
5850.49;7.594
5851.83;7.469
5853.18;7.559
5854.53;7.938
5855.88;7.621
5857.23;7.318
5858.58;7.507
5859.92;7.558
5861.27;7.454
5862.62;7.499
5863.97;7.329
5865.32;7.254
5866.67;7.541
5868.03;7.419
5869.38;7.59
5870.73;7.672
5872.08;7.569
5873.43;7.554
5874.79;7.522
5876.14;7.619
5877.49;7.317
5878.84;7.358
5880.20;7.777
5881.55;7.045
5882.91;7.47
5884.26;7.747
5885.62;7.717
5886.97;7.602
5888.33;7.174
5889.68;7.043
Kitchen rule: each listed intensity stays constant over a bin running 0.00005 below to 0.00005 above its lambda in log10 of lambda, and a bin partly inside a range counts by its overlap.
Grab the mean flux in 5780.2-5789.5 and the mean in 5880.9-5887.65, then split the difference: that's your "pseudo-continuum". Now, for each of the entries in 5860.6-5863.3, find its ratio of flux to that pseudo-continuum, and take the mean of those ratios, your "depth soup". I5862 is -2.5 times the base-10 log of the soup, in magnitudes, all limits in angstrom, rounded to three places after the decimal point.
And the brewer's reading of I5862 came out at 0.031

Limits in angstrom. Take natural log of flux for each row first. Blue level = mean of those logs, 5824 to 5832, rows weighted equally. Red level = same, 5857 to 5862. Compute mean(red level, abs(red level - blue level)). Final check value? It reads 1.04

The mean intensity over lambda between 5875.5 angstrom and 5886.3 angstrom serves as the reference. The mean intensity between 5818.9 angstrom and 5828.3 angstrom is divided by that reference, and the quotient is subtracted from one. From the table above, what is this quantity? -0.020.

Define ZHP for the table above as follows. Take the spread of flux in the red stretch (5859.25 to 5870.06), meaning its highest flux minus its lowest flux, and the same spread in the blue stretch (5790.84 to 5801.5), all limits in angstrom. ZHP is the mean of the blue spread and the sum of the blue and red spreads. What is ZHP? 0.77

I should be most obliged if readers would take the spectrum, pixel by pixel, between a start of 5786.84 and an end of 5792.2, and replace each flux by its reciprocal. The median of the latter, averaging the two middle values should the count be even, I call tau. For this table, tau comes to 0.127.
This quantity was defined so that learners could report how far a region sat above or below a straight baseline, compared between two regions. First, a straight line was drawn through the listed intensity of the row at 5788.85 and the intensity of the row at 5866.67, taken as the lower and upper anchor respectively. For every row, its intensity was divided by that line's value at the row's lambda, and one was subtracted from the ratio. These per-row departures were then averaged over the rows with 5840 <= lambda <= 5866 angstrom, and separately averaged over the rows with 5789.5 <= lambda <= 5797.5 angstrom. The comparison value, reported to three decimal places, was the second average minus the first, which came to -0.021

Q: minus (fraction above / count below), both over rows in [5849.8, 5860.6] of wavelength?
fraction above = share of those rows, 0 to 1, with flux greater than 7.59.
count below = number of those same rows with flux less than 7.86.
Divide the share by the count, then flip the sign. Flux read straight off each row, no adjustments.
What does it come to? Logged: -0.05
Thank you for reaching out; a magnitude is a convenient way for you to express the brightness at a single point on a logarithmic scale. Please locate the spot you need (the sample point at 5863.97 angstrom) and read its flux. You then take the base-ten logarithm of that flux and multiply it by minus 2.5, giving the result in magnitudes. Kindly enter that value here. -2.16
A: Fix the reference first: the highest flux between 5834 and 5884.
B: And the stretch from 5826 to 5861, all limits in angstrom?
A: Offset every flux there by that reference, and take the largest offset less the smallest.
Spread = 1.4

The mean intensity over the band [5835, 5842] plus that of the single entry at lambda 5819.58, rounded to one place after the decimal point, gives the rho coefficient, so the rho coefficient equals 14.2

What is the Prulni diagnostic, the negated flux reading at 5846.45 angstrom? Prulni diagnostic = -8.3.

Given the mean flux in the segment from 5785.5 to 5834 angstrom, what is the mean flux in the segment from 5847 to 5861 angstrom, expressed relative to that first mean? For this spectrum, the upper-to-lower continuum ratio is 0.988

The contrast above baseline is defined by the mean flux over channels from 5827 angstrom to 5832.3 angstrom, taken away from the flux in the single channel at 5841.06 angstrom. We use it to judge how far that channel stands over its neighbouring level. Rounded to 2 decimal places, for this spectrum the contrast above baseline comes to -1.11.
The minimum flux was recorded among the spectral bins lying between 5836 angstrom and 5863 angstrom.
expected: 6.902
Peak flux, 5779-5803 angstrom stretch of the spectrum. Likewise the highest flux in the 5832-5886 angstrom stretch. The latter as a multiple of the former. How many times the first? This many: 1.03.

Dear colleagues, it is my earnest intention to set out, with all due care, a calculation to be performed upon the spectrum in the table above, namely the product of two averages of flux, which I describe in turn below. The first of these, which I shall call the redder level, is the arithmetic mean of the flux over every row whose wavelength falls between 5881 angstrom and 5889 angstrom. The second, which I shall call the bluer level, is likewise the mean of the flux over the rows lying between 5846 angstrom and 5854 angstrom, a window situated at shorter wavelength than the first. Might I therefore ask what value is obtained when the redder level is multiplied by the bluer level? 58.0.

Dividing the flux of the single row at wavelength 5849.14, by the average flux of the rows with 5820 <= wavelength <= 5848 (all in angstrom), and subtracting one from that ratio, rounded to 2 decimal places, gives 0.00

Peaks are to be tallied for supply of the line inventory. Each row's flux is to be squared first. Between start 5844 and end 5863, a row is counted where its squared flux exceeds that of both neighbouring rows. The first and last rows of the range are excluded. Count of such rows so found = 3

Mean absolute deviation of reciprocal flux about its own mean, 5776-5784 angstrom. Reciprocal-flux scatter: 0.0014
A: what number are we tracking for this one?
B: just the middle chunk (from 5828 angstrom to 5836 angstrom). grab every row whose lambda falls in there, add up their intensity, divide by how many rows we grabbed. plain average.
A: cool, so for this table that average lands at 7.97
